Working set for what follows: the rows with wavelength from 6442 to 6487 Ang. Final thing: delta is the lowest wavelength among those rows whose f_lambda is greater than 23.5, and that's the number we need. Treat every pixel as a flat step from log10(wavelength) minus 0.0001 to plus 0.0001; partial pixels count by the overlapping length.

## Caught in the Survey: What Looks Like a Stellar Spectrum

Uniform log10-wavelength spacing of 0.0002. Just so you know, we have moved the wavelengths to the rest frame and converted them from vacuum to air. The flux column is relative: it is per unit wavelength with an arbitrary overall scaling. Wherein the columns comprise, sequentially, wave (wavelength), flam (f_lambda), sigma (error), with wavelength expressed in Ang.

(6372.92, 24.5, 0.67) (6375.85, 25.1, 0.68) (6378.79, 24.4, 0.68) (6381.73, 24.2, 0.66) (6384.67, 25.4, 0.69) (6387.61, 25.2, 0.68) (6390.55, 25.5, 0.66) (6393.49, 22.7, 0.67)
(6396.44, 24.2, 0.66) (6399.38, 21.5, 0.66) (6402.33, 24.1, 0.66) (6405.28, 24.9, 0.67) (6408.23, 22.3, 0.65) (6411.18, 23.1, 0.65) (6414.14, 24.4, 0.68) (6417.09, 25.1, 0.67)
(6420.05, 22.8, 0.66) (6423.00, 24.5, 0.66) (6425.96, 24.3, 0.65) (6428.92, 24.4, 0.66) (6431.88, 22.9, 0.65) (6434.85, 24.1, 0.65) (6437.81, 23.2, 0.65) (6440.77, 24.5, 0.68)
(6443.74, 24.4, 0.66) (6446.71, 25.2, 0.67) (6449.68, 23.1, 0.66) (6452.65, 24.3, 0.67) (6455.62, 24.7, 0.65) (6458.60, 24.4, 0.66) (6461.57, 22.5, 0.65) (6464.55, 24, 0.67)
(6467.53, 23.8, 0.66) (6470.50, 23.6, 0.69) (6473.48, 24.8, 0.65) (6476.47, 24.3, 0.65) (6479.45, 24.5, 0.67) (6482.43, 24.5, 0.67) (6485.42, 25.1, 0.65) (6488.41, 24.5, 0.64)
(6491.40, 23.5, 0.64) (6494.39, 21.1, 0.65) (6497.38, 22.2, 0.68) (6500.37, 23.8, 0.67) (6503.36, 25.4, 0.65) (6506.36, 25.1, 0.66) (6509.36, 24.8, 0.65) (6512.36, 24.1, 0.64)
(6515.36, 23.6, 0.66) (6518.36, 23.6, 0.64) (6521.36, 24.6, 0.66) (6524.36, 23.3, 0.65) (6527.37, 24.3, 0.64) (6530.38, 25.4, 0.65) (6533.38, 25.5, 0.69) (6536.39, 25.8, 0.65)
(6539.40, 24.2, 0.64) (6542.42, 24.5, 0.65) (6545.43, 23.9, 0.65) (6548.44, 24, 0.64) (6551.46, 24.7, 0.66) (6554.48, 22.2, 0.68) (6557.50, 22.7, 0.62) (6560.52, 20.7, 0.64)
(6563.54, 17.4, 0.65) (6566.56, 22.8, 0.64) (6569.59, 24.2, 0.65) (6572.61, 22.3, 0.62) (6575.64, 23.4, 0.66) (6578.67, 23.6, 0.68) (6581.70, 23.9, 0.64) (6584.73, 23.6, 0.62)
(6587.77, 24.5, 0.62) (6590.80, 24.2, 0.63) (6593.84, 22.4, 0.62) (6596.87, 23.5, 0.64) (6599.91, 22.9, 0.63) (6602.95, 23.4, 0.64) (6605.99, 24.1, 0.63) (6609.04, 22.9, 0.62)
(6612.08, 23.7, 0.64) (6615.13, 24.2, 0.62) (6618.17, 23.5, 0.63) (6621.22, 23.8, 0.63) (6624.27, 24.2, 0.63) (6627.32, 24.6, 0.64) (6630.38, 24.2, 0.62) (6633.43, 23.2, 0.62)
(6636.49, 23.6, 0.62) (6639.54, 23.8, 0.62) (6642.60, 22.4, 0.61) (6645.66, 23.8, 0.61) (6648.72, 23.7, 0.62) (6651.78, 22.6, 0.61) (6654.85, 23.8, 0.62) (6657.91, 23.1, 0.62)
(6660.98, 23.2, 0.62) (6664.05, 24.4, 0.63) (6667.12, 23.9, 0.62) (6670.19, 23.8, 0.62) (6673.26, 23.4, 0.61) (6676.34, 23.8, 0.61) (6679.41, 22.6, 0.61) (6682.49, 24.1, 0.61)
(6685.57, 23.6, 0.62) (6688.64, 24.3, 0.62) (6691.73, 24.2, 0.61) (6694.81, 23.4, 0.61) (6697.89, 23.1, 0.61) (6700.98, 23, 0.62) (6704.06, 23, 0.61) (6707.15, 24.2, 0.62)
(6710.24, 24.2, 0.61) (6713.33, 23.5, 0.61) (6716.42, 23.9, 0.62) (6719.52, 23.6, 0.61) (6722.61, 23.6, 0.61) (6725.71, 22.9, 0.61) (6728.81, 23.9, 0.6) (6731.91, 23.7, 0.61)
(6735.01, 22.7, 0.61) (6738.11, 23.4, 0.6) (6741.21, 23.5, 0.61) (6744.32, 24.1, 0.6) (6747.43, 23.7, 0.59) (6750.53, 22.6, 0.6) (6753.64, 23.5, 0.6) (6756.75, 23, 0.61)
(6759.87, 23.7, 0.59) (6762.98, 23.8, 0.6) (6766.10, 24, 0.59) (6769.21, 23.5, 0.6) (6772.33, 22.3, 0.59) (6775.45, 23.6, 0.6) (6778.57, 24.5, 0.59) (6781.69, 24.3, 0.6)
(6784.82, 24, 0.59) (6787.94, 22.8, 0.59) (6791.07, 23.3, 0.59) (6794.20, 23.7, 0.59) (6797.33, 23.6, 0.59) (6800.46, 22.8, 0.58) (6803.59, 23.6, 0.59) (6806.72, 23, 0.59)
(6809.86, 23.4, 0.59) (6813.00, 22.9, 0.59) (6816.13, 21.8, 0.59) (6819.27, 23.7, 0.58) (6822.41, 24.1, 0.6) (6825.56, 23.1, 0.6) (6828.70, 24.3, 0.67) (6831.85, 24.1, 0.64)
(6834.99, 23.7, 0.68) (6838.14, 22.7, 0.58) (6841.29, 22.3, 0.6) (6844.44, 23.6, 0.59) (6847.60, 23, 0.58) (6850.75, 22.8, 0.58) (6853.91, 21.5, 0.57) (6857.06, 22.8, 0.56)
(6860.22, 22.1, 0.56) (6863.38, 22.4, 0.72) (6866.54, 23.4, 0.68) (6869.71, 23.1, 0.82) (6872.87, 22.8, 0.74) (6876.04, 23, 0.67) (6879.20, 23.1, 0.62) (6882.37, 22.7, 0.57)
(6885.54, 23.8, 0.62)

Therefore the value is 6443.74 Ang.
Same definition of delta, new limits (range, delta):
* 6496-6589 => 6500.37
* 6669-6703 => 6670.19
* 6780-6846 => 6781.69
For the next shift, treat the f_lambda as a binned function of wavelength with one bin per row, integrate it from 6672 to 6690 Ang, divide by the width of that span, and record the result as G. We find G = 23.6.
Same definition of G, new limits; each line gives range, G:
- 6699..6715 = 23.6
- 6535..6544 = 24.8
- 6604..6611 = 23.5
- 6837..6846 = 22.9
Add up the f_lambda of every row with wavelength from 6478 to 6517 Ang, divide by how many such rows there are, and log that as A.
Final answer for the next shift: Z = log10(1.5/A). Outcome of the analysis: -1.20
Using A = 24.0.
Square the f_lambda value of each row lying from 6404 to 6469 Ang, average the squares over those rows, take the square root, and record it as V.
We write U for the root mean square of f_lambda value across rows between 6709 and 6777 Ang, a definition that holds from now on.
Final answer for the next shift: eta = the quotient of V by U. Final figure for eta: 1.02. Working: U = 23.5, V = 24.0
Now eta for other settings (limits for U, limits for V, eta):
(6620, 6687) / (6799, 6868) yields 0.98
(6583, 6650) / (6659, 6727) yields 1.00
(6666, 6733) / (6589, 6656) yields 1.00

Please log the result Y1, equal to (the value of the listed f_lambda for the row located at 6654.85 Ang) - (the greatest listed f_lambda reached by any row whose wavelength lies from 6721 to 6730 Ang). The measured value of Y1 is -0.1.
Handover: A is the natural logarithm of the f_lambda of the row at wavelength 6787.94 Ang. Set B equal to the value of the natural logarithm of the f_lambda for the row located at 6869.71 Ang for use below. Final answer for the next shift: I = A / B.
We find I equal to 1.00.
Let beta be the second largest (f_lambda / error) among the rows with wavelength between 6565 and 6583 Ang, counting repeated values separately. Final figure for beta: 37.2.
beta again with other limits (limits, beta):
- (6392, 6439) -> 37.4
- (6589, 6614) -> 38.3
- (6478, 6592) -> 39.5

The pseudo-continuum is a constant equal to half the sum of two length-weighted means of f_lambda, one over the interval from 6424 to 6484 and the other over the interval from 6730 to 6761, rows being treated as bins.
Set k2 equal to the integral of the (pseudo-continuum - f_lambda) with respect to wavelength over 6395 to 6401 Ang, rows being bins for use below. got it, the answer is 5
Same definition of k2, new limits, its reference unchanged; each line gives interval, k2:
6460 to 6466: 3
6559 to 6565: 28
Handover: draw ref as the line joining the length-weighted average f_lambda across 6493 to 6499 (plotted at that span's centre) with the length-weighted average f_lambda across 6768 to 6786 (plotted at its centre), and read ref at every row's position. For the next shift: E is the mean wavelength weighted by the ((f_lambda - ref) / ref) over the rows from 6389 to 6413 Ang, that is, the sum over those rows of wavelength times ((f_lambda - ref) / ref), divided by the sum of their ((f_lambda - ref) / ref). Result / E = 6399.7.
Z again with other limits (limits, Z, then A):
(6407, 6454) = -1.20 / 23.9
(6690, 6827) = -1.19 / 23.5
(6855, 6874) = -1.18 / 22.8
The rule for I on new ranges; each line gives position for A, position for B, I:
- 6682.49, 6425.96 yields 1.00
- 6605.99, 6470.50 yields 1.01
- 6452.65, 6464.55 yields 1.00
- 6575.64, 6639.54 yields 0.99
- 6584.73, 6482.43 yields 0.99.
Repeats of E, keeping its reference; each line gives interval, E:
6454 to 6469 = 6461.0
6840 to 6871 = 6855.6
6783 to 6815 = 6802.4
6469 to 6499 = 6480.8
